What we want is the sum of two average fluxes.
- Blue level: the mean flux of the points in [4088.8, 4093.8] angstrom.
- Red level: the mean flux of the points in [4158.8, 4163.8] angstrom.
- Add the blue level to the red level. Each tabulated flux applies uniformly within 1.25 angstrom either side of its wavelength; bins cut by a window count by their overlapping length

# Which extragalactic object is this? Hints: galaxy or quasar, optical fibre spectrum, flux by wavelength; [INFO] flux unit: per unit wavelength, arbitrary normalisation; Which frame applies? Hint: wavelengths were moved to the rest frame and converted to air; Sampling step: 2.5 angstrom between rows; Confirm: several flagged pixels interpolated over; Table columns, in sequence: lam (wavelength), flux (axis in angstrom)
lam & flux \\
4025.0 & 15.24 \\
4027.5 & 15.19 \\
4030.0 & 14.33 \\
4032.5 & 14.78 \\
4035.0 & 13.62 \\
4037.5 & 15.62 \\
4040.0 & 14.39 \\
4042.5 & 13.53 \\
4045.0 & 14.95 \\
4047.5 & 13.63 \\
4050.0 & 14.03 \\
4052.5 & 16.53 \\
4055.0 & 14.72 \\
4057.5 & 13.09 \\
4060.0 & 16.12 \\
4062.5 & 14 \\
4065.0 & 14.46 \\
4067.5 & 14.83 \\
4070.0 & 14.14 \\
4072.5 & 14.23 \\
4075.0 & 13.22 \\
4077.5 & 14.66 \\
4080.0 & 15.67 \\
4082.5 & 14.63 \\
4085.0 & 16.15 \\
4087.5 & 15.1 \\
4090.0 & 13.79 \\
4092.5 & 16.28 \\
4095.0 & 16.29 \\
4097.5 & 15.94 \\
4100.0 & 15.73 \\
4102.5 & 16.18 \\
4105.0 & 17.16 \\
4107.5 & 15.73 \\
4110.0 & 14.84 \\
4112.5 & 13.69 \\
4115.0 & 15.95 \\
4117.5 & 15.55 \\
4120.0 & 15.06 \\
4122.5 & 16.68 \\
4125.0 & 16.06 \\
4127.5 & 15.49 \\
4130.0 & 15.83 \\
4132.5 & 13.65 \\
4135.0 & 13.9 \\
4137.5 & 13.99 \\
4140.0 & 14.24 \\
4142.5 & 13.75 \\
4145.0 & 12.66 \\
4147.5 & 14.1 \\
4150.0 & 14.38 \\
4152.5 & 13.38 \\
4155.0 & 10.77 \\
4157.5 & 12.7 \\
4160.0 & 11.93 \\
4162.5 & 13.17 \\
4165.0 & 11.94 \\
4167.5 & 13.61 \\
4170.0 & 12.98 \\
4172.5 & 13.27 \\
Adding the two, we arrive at 27.6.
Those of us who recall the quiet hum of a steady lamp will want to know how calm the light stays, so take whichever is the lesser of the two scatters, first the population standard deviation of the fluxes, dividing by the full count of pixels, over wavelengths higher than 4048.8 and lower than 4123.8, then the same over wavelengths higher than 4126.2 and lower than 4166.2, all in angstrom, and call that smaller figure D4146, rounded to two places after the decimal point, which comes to 1.06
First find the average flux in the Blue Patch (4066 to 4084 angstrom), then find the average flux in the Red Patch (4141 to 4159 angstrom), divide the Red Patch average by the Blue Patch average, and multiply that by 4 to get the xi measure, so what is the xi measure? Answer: 3.6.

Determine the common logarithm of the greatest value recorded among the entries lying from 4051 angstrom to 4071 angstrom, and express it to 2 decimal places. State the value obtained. 1.22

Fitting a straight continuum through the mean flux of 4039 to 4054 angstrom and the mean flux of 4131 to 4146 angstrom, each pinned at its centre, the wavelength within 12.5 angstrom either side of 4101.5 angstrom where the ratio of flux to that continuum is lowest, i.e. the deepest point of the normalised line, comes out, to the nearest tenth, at 4090.0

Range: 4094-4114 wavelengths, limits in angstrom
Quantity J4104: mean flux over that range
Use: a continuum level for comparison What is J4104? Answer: 15.7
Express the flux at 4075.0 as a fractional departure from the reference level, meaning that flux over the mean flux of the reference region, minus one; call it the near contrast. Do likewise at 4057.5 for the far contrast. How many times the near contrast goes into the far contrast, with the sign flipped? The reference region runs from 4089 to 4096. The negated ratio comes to -1.06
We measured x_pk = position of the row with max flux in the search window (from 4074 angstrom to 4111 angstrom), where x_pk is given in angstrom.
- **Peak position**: 4105.0 angstrom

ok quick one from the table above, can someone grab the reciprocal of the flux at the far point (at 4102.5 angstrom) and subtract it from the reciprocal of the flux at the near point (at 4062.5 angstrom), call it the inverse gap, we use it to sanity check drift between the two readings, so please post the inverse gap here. 0.010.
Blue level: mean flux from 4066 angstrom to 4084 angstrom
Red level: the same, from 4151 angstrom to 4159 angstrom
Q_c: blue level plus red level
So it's 26.8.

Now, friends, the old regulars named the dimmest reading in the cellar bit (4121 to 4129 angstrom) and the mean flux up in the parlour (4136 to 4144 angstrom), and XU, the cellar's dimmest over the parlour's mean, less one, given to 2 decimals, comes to 0.11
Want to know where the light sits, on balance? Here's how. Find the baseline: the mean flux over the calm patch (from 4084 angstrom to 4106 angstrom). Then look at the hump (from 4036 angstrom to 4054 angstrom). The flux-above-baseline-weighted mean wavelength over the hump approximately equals 4044.4 angstrom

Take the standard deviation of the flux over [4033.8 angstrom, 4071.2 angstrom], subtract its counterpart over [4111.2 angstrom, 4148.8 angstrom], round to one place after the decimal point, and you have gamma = -0.2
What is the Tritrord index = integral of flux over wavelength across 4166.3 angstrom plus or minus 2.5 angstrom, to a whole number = 64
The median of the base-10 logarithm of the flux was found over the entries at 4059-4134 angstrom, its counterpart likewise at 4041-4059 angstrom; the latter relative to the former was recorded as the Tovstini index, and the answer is 0.96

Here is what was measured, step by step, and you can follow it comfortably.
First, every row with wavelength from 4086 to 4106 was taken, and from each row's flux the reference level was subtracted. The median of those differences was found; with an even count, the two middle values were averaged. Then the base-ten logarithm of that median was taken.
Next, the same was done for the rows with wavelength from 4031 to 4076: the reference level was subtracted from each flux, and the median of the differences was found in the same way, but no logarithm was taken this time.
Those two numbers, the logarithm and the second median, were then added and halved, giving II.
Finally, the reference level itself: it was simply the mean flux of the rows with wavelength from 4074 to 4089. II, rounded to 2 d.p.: -0.27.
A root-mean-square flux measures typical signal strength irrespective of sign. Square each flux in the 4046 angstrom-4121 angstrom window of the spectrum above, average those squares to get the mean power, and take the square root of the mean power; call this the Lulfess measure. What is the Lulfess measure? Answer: 15.1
